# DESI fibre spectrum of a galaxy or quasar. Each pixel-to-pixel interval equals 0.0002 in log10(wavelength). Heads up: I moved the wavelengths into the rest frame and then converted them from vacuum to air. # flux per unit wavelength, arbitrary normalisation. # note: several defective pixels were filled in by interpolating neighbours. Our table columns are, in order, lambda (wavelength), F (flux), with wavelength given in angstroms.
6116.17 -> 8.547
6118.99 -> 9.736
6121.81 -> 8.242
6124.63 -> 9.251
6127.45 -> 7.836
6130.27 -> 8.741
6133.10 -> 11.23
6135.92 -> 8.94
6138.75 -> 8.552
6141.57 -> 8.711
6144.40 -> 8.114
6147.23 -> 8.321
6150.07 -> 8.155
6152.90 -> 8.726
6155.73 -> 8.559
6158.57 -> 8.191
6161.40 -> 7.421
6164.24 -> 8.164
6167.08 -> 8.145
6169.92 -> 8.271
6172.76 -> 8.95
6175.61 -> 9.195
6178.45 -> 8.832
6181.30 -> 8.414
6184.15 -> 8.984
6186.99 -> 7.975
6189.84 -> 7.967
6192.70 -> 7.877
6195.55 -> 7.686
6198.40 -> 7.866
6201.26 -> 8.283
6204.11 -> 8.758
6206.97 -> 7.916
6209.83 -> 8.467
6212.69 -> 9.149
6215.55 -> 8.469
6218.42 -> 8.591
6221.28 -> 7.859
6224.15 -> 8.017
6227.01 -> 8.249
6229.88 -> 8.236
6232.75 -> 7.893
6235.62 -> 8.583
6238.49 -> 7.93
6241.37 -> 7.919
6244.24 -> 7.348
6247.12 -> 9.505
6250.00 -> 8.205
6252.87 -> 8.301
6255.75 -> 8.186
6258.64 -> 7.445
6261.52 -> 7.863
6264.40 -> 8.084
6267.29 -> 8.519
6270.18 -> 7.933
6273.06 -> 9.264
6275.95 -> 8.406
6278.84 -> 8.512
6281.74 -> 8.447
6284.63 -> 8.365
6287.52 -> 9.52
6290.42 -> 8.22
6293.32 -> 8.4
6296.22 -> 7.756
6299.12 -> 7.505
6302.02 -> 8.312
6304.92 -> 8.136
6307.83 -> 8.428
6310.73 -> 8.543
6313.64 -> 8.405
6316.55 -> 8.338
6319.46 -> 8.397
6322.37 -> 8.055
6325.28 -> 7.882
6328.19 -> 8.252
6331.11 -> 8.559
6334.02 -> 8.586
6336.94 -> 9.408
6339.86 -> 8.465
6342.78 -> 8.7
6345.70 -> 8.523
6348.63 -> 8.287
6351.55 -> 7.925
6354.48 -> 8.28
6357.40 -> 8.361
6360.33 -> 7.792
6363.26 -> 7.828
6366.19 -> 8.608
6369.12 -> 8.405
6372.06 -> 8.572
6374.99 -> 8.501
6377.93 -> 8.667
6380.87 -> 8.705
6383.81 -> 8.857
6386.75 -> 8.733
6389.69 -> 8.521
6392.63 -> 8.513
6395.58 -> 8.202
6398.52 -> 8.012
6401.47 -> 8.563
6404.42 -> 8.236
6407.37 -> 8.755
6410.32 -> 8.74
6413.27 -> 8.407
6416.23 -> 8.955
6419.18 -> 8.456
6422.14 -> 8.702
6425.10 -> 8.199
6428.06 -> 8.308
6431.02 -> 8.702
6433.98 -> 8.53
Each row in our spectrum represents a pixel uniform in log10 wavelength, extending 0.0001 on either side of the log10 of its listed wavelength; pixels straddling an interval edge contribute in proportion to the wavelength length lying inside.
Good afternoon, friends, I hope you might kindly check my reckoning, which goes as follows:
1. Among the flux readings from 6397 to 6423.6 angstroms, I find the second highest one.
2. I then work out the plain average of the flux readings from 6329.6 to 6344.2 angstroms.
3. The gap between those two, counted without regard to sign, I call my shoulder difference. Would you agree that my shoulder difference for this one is 0.0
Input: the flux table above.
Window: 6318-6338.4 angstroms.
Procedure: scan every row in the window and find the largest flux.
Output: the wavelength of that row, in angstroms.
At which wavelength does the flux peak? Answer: 6336.94 angstroms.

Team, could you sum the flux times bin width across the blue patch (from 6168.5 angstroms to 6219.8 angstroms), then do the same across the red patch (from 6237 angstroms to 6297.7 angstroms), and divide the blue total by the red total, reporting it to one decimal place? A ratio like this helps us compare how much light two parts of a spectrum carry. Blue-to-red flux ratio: 0.9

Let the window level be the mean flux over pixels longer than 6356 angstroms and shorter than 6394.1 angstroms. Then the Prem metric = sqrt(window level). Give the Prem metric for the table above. 2.91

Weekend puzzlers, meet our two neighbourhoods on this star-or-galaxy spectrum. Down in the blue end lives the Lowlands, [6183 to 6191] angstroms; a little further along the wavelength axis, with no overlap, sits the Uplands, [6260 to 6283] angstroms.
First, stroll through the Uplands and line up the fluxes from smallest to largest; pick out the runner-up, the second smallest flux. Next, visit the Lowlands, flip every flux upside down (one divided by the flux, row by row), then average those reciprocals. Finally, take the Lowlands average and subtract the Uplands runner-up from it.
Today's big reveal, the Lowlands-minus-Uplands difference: -7.8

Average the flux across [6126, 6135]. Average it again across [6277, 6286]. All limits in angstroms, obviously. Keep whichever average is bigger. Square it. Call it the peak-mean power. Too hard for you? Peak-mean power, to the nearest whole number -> 86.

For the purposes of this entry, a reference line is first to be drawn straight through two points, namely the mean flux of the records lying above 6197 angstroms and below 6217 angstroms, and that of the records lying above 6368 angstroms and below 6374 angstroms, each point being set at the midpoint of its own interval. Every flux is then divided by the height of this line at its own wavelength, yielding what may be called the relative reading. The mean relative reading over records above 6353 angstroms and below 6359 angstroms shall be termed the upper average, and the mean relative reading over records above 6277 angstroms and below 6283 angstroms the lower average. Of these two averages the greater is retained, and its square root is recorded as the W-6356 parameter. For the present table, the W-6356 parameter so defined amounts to 1.00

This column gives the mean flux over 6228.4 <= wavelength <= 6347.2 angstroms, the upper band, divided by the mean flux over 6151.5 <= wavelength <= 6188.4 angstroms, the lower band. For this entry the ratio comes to 0.99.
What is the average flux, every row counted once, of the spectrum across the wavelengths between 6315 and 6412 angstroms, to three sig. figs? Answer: 8.43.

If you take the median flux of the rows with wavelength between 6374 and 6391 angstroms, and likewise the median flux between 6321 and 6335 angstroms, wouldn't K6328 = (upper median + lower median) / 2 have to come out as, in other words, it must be 8.47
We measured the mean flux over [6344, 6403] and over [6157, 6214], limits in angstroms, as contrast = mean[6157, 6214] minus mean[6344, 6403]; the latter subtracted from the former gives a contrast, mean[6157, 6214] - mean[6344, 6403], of -0.07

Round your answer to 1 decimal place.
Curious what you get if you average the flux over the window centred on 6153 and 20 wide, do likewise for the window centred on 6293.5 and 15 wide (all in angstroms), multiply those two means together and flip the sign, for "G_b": -68.0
